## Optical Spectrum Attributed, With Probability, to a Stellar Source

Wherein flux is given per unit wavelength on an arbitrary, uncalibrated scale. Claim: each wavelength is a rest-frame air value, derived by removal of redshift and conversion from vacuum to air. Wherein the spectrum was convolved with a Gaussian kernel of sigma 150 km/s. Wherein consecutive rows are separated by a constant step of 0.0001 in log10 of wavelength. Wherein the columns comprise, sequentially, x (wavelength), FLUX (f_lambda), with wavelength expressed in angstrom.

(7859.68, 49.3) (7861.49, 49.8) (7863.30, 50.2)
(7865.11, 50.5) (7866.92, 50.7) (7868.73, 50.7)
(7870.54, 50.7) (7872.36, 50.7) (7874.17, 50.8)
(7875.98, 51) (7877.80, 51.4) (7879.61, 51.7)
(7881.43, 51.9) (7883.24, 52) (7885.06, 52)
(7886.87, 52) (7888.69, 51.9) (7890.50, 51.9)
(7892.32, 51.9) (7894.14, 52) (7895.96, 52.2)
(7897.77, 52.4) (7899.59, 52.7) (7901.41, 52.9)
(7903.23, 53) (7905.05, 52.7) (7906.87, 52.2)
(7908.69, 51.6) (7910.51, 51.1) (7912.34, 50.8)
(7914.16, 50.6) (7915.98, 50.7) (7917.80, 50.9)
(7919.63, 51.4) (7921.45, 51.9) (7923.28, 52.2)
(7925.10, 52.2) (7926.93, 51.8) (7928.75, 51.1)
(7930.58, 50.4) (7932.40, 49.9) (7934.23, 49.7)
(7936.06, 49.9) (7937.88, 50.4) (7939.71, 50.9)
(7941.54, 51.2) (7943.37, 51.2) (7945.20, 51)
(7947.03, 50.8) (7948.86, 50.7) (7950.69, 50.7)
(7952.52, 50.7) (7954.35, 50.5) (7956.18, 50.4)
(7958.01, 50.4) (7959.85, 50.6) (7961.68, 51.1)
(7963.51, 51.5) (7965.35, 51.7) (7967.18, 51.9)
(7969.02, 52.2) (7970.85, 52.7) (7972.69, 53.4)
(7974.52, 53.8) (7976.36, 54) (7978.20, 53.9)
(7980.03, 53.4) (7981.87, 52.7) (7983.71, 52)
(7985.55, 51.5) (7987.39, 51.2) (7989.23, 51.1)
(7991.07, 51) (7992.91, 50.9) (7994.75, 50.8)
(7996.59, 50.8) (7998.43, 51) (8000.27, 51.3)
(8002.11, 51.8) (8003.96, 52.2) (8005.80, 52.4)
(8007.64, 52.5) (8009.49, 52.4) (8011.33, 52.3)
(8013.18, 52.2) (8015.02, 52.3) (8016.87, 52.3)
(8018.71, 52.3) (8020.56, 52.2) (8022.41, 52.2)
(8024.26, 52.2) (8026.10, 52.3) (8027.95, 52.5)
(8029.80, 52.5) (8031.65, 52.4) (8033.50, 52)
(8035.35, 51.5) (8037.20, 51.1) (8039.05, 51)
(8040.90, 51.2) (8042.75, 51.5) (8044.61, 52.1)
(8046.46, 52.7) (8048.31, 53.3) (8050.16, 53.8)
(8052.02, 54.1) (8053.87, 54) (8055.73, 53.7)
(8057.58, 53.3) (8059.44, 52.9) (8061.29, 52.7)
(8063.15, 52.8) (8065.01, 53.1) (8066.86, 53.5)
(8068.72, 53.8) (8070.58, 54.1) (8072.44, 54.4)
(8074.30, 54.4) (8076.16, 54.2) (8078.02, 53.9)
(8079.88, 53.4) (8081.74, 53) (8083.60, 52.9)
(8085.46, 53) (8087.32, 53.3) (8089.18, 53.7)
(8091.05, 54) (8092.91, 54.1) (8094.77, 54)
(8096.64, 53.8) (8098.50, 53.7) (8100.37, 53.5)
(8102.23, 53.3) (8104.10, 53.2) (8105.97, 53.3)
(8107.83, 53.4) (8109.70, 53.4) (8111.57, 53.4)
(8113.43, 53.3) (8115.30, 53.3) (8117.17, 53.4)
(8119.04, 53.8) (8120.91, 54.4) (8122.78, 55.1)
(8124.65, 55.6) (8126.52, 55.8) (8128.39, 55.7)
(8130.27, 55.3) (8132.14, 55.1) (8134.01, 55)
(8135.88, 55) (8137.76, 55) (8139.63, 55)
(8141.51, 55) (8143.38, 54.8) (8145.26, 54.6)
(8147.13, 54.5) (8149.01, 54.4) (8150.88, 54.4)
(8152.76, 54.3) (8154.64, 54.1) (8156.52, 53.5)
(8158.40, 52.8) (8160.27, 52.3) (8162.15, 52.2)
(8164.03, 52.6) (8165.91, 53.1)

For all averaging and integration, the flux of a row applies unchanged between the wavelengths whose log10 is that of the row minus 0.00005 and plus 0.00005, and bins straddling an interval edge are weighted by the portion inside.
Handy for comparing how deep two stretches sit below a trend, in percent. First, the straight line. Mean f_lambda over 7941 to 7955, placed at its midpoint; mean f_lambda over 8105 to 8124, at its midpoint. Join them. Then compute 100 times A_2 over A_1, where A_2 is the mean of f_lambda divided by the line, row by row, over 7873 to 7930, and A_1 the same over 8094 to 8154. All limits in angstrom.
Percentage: 103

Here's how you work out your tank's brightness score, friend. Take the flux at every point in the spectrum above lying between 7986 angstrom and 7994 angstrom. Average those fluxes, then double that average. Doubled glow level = 102.1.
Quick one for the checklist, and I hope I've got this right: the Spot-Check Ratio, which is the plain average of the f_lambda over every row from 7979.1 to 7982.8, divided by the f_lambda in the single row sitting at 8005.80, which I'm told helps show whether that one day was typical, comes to 1.01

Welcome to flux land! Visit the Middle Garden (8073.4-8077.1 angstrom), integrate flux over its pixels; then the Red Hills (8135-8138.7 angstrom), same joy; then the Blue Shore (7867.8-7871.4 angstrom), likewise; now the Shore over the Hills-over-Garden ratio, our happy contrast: 180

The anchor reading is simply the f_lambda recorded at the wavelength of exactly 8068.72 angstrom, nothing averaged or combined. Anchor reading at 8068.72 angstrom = 53.8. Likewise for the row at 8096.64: 53.8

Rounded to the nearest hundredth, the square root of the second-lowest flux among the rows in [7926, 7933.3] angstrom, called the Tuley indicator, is 7.10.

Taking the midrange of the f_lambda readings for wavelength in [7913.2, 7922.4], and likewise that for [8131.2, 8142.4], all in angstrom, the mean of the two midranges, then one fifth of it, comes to 10.6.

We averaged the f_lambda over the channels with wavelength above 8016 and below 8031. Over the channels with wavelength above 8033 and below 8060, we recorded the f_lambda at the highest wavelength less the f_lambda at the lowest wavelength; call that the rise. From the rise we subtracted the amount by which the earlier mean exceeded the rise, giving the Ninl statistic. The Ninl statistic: -50.5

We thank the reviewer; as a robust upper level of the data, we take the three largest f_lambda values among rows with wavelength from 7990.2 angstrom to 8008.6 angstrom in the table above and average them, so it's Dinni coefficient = 52.4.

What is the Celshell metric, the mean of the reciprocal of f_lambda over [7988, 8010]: 0.0194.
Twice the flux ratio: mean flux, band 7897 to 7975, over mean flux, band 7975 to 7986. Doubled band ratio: 1.94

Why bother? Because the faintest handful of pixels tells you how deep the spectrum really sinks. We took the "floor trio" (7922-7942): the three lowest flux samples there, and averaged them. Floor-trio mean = 49.8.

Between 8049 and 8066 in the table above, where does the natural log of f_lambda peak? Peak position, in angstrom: 8052.02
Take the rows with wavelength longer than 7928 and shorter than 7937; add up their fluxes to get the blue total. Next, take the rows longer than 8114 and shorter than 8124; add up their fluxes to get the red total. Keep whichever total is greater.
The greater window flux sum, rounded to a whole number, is 270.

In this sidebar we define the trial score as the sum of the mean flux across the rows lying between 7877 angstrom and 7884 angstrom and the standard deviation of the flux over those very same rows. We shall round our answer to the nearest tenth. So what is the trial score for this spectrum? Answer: 52.0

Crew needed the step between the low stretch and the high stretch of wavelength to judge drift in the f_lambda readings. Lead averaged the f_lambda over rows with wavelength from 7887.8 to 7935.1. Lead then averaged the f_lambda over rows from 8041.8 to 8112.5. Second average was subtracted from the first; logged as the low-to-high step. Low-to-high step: -1.8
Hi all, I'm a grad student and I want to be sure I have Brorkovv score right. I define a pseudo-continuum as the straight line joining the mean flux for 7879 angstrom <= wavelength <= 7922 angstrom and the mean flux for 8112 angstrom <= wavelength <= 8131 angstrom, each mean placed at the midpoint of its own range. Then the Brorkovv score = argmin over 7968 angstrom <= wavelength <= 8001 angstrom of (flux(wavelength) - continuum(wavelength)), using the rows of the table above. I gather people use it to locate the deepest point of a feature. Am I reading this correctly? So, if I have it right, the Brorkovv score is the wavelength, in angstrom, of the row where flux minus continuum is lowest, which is 7996.59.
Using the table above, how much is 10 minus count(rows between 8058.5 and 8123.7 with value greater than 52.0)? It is -25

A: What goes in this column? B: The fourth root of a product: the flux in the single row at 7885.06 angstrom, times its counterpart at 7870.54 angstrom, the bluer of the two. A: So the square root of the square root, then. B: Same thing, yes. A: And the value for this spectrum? 7.17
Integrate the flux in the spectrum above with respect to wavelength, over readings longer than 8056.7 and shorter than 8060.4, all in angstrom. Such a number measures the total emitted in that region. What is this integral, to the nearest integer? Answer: 197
